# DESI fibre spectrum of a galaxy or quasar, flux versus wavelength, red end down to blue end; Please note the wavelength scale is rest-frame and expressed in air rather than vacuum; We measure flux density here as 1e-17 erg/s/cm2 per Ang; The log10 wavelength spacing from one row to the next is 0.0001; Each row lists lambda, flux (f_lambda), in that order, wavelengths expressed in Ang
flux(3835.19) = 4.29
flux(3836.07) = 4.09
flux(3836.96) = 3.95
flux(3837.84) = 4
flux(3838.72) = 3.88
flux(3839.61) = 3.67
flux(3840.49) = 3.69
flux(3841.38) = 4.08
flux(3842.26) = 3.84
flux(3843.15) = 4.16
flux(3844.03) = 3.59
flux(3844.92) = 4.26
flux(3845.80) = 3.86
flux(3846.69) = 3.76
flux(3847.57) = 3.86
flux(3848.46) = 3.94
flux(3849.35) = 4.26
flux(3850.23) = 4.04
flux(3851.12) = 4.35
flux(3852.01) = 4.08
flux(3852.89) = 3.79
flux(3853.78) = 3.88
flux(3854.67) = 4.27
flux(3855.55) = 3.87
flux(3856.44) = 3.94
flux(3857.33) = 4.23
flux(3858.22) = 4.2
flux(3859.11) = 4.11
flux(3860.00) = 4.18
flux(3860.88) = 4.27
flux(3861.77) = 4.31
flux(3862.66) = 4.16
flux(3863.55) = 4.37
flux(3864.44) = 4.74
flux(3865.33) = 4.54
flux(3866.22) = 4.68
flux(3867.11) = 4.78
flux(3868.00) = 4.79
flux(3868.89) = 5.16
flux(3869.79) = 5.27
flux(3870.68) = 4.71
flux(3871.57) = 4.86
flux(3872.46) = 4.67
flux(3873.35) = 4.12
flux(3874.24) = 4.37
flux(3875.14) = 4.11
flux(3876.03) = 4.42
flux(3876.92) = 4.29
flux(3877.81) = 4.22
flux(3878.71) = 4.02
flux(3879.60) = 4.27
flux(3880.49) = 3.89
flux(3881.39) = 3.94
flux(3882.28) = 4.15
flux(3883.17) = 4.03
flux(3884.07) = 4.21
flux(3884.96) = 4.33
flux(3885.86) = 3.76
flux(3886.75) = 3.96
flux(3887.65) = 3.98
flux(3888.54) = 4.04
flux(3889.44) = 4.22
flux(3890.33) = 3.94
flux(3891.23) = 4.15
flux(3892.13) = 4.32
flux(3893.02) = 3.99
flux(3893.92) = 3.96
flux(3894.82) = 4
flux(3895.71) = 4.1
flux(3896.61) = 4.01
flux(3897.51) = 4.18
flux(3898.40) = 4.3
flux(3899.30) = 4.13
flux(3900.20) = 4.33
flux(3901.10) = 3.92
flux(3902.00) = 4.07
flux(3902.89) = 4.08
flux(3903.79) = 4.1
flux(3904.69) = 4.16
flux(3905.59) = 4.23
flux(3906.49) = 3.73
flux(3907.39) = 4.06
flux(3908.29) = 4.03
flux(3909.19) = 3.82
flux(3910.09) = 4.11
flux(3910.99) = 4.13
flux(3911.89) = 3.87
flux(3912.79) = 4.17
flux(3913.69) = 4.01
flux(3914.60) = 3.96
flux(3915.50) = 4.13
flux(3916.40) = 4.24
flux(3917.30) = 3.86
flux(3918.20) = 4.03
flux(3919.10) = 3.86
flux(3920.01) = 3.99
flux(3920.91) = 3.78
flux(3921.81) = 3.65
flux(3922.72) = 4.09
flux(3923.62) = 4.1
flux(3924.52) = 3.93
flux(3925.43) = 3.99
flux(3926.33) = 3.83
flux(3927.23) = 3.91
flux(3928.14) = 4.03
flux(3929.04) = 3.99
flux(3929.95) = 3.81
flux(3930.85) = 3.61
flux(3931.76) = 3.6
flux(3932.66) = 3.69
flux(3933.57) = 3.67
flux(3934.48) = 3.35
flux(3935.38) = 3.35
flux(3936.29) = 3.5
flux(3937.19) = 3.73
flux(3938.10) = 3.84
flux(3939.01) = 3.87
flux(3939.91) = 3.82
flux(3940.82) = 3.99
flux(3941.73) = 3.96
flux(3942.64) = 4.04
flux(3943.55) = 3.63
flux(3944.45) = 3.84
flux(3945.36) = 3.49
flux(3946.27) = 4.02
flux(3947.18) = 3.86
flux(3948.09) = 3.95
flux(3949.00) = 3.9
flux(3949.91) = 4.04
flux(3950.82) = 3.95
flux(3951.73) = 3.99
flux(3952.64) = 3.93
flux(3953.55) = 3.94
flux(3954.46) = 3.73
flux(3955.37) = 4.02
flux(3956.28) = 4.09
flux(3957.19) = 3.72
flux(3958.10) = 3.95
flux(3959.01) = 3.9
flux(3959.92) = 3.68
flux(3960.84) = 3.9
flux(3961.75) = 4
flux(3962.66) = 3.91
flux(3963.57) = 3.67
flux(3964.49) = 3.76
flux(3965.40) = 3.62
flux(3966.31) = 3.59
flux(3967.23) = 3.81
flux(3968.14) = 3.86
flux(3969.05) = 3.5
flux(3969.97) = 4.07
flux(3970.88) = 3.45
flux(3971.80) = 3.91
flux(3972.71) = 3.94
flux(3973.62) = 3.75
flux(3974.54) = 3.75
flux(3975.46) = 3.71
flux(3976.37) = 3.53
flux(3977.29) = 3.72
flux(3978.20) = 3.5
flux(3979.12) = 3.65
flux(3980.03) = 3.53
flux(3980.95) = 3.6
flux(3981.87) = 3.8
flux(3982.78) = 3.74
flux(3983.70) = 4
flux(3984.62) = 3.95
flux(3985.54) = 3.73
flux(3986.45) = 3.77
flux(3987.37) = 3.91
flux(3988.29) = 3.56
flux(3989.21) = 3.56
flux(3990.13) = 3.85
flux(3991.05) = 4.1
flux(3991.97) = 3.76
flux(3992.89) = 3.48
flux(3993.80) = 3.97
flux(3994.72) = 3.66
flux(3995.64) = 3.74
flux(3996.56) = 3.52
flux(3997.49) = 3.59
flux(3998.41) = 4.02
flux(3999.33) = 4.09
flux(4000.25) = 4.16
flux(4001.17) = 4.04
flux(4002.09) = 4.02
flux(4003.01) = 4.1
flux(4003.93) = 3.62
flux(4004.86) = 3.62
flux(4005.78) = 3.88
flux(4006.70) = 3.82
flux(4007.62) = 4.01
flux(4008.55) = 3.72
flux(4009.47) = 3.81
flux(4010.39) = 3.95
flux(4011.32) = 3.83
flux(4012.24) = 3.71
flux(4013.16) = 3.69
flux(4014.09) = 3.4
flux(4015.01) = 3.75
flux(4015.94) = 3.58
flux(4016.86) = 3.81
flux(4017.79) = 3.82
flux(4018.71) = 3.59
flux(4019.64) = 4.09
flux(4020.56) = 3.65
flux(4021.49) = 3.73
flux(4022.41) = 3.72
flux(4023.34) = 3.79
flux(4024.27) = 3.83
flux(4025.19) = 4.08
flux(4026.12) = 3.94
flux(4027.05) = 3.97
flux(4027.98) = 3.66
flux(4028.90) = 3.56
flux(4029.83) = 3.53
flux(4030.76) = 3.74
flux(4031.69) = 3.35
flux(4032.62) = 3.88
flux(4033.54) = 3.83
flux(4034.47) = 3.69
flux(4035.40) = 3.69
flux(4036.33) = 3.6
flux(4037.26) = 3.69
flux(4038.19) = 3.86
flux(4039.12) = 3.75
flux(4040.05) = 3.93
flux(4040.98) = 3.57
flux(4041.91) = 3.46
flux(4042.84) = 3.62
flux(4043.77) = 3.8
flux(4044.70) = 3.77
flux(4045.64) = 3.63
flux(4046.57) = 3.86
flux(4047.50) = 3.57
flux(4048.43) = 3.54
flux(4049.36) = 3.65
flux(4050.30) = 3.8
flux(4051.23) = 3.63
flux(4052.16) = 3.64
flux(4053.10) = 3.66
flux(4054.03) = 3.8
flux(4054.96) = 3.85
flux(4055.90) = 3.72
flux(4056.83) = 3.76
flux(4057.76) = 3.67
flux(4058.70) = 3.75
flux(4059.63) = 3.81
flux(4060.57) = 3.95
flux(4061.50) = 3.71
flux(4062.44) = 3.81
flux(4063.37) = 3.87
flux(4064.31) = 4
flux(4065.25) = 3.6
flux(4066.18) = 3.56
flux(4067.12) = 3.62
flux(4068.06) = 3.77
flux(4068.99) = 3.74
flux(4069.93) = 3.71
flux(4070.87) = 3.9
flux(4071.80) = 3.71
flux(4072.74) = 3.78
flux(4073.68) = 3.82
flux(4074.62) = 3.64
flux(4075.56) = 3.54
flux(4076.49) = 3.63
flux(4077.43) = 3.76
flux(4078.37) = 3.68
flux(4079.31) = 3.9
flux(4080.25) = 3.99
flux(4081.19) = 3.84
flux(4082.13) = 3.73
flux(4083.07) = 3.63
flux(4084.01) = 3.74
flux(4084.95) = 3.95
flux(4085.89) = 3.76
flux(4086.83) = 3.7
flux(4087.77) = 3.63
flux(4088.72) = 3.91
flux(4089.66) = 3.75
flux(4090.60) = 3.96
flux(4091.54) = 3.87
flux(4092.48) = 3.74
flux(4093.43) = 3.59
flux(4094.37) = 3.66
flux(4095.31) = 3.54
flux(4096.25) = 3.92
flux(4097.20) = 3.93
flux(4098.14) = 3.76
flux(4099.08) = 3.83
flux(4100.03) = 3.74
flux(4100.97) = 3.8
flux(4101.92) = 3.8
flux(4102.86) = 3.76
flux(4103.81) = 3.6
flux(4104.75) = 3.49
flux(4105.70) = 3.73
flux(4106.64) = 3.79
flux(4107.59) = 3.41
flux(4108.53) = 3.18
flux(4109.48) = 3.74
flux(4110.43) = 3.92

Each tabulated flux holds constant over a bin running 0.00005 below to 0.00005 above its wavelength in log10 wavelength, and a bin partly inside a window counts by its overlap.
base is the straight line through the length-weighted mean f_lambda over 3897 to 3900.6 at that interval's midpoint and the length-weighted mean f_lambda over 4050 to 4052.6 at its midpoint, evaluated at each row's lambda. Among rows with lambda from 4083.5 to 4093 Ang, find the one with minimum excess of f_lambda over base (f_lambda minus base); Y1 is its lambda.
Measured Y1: 4087.77 Ang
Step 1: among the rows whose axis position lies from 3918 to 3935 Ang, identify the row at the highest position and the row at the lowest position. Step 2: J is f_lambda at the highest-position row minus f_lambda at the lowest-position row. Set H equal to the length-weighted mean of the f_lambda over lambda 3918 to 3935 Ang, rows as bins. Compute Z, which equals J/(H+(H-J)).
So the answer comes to -0.08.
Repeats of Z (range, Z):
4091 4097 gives 0.01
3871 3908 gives -0.09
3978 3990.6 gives 0.05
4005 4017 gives -0.01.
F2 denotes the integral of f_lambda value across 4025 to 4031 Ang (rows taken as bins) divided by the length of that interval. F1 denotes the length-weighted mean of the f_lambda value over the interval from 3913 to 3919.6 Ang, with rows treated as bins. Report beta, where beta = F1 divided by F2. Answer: 1.07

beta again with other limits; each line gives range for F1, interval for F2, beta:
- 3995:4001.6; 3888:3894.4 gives 0.95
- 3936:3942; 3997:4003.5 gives 0.96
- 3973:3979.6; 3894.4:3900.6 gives 0.88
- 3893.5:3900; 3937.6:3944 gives 1.06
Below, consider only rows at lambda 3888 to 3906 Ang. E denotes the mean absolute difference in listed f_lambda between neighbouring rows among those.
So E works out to 0.148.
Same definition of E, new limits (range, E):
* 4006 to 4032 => 0.180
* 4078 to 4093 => 0.145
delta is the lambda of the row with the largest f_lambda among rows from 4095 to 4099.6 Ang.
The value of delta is 4097.20 Ang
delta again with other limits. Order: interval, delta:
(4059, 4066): 4064.31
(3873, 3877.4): 3876.03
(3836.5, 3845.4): 3844.92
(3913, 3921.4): 3916.40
